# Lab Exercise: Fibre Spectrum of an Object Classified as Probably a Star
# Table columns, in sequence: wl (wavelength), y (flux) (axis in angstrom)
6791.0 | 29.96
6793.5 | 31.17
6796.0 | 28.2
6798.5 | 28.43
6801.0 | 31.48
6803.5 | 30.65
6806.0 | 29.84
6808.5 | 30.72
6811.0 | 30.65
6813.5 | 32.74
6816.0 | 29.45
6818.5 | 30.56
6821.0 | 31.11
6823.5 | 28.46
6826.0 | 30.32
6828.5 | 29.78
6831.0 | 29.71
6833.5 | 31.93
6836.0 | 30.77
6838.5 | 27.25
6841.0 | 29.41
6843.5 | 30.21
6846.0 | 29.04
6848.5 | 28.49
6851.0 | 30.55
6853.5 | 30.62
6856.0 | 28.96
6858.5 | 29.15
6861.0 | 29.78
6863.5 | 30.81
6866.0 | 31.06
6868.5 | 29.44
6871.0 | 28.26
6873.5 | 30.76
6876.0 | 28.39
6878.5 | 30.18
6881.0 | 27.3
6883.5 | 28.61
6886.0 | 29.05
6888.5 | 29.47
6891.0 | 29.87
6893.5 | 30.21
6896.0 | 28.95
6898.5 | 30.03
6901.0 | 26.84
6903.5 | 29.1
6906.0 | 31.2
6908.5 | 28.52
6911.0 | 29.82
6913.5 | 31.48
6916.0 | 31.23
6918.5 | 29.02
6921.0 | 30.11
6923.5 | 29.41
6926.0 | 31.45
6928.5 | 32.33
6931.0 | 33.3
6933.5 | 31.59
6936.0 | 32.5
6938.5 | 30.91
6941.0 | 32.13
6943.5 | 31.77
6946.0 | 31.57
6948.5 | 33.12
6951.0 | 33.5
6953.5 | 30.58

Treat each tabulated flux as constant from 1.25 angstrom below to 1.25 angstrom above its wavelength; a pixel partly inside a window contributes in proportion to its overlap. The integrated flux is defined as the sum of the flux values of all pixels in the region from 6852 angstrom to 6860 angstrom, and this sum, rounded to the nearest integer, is 89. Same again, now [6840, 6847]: 89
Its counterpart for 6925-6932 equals 97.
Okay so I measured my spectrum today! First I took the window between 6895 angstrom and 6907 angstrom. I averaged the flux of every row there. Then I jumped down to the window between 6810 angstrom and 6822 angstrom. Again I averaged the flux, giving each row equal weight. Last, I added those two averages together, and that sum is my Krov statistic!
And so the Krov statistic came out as 60.1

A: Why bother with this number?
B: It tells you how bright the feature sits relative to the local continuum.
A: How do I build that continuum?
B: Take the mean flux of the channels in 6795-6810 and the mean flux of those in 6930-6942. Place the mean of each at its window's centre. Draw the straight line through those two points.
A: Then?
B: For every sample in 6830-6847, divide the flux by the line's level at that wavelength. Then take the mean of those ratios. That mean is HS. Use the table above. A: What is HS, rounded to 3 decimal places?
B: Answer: 0.976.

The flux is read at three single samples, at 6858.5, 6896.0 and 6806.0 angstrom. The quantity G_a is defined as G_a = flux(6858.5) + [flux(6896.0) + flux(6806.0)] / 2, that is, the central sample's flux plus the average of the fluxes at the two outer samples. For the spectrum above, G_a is 58.5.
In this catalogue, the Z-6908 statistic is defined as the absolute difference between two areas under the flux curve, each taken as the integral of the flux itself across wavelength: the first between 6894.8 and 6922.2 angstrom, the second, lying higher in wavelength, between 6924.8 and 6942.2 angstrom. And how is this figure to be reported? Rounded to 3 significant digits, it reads 255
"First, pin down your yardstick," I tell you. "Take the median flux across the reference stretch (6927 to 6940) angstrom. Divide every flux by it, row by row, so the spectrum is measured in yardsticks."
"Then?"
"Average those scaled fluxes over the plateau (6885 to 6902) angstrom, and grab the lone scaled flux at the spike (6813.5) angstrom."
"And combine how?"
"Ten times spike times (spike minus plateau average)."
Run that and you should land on 1.1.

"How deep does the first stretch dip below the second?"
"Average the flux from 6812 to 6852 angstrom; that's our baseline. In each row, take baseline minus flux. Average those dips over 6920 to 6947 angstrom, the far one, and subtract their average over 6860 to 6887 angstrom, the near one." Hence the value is -2.1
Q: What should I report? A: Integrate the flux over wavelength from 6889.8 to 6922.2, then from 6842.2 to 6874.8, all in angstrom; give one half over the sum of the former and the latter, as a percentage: 0.0259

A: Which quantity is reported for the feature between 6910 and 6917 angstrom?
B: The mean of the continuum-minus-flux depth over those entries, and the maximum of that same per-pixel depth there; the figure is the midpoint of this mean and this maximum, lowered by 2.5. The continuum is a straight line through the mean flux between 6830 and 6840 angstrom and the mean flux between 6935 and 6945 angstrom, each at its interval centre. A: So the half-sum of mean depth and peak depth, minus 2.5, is -1.5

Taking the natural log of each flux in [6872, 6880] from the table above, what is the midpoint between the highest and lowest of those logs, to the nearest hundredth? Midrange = 3.39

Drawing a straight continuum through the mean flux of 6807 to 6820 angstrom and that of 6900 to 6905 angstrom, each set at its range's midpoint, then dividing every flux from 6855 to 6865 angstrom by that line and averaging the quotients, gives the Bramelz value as 1.01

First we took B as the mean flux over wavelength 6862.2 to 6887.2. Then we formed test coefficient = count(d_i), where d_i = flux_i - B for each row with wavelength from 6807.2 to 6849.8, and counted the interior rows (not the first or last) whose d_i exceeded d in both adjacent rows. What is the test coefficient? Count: 5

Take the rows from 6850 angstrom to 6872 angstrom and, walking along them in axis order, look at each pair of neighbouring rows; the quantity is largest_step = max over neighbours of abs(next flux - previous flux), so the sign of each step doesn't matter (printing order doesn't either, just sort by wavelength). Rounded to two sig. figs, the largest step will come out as 1.7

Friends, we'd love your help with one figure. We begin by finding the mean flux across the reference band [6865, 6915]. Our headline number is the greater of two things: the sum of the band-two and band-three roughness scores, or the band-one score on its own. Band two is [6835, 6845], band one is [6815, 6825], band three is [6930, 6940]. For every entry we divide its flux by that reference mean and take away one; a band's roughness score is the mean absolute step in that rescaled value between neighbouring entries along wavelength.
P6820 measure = 0.12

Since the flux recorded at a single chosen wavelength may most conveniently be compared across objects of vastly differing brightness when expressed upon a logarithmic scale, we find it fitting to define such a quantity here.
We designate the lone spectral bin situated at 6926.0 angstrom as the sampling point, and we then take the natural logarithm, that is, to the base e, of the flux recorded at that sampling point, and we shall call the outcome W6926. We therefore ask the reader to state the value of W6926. 3.45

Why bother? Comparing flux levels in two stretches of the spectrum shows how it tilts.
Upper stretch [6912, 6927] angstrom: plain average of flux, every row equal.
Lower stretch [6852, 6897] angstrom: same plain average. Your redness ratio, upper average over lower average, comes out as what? 1.03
